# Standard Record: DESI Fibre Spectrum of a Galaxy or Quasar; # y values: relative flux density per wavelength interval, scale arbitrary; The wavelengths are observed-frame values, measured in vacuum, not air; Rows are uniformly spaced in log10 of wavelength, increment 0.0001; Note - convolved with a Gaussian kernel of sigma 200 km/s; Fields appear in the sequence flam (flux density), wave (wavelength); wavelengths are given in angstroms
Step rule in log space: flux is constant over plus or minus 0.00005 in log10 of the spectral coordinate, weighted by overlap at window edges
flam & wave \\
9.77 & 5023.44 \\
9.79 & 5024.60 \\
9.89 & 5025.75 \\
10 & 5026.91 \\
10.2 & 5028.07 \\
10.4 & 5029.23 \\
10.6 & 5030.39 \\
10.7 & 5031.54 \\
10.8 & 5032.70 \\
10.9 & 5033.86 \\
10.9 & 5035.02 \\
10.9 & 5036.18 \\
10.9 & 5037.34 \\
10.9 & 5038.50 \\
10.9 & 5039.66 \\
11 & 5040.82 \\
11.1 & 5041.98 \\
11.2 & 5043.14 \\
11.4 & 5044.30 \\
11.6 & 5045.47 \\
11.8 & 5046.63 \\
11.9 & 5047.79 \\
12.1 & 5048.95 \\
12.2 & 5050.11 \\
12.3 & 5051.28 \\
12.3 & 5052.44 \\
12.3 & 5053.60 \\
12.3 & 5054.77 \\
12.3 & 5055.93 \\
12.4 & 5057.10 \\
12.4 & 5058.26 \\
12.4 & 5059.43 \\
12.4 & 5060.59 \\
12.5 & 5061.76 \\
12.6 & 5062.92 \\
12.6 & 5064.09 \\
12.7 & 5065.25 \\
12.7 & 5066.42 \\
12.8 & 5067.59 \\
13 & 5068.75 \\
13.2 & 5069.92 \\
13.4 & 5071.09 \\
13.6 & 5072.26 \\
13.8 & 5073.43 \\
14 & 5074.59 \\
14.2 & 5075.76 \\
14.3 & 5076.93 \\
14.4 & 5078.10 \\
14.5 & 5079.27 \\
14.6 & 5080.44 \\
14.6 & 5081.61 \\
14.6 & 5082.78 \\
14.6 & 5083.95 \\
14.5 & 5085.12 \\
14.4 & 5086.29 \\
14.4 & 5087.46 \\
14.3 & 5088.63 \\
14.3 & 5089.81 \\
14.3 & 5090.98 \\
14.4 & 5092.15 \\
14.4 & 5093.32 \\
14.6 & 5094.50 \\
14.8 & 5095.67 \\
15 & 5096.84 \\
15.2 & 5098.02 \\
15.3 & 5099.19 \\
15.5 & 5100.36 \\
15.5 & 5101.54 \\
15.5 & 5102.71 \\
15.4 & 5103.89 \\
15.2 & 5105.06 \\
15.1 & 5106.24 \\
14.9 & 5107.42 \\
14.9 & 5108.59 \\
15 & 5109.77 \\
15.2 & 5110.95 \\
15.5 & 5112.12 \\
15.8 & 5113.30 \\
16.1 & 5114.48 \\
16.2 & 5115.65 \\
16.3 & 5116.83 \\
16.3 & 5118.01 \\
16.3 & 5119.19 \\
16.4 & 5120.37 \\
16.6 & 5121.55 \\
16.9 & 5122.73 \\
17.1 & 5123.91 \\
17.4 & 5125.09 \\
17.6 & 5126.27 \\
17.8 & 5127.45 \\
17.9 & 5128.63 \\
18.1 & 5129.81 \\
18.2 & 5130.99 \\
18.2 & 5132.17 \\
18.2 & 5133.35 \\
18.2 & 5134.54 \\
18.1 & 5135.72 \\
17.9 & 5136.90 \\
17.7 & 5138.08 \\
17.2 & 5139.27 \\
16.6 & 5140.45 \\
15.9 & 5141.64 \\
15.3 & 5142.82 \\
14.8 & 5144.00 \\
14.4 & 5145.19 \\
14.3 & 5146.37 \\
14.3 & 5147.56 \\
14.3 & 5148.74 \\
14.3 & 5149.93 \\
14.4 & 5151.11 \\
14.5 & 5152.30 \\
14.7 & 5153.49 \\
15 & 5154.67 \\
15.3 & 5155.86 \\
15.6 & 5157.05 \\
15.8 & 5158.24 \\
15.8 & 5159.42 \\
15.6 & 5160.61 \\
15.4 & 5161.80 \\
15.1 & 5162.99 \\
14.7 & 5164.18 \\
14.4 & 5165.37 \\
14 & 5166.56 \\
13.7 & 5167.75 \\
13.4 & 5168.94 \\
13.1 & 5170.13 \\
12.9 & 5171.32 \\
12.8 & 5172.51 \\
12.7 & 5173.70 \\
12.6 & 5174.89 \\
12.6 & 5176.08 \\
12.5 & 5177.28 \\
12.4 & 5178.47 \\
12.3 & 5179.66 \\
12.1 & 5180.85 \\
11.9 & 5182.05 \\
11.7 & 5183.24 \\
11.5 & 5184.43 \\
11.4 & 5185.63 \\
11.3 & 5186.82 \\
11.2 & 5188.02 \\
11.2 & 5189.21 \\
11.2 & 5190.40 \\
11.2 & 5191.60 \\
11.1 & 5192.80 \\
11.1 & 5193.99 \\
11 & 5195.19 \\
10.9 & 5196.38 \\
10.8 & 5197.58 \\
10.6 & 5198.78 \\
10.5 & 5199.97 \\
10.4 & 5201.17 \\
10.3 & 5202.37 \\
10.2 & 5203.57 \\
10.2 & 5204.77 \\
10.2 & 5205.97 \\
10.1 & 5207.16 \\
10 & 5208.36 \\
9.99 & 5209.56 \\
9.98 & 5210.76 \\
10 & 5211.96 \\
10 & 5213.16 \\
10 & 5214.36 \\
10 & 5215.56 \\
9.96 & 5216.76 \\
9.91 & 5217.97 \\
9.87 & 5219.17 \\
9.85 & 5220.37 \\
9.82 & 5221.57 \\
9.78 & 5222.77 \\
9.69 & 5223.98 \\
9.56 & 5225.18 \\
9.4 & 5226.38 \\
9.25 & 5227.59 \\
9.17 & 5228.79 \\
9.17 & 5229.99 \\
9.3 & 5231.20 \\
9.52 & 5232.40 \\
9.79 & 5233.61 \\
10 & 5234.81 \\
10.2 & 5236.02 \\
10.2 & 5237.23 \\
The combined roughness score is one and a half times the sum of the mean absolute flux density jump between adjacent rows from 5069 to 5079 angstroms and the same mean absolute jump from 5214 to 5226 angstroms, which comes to 0.33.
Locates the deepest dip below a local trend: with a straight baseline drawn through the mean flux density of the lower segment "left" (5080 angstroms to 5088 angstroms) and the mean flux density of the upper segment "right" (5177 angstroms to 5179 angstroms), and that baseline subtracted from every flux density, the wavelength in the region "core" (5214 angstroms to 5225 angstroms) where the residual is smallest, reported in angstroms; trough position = 5223.98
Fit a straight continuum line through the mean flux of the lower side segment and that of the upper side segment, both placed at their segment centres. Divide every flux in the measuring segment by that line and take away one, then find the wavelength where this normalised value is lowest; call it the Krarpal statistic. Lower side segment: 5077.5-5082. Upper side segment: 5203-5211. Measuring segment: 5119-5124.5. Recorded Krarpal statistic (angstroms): 5119.19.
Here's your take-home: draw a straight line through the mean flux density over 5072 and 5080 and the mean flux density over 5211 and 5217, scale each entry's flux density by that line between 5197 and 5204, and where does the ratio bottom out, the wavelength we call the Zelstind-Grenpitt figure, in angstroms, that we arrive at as 5203.57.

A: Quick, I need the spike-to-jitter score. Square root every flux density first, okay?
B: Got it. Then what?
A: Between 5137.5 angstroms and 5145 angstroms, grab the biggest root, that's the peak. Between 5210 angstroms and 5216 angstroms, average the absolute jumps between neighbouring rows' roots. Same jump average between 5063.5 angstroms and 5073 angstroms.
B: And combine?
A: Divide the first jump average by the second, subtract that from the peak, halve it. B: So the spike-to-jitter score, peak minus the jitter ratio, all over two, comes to 2.1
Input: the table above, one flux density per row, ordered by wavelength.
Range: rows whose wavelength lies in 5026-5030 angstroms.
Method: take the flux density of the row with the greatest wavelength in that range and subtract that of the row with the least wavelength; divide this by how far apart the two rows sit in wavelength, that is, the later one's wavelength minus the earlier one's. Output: 0.17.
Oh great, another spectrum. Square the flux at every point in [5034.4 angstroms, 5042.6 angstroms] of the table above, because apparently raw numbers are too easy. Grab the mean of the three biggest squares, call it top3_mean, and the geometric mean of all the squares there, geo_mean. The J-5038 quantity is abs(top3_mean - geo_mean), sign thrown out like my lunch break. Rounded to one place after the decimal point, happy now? 1.3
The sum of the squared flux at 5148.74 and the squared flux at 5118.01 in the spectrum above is 470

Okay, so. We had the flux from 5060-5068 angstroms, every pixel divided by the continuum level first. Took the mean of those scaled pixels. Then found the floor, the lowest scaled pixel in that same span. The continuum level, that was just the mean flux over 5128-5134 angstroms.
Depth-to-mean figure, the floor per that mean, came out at 0.983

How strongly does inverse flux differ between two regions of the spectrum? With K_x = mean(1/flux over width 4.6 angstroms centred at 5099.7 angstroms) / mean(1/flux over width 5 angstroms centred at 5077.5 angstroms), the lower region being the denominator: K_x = 0.93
